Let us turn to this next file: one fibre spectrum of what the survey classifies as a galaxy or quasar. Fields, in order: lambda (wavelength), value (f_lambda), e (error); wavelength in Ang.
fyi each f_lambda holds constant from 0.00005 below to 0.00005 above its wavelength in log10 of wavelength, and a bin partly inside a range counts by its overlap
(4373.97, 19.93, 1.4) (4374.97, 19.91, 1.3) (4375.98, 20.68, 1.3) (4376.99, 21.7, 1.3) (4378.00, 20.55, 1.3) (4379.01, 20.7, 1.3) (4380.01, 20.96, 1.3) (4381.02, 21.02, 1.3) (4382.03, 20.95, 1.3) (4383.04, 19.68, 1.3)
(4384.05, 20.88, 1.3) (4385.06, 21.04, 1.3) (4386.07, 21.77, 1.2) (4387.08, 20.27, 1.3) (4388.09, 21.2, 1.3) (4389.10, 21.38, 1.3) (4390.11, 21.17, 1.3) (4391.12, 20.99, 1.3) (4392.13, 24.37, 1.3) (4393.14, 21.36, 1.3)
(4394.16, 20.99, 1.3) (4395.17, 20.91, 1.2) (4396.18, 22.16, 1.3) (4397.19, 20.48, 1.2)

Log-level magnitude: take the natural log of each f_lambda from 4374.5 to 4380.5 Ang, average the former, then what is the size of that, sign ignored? 3.03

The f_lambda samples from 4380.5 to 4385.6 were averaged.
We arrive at 20.7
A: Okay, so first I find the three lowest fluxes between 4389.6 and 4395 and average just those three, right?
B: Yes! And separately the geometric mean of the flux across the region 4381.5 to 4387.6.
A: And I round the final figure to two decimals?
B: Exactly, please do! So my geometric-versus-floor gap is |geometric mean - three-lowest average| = 0.30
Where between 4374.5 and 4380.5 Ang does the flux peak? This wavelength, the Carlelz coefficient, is 4376.99 Ang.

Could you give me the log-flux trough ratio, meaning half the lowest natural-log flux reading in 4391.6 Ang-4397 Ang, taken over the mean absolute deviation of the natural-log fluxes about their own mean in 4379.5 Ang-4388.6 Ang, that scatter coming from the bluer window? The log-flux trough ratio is 79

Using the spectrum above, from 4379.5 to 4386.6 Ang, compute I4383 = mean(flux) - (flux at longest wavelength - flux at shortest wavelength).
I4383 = 20.1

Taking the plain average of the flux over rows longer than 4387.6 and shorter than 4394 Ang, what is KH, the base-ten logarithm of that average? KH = 1.34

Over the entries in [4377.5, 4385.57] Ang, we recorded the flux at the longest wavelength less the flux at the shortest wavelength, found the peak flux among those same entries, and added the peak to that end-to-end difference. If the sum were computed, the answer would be 21.5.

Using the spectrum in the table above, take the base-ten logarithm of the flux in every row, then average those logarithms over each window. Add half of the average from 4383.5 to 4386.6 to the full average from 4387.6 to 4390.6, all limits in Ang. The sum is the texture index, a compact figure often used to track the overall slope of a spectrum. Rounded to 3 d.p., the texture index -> 1.991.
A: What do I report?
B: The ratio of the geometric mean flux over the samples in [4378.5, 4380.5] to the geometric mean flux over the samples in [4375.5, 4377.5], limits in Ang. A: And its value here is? 0.98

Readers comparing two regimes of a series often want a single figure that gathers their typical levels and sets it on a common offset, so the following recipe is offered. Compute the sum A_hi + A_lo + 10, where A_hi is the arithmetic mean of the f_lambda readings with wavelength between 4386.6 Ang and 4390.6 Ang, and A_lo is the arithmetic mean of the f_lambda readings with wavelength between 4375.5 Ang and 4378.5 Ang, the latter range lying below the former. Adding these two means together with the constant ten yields 52.0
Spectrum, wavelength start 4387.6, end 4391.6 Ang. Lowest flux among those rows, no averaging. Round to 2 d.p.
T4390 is 20.99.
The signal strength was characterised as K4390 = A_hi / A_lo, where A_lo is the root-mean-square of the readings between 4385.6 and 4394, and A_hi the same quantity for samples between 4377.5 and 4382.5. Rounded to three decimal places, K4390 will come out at 0.965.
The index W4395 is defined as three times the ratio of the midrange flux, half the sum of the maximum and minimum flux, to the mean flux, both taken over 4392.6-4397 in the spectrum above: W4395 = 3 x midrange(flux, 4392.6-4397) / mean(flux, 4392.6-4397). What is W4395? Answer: 3.03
